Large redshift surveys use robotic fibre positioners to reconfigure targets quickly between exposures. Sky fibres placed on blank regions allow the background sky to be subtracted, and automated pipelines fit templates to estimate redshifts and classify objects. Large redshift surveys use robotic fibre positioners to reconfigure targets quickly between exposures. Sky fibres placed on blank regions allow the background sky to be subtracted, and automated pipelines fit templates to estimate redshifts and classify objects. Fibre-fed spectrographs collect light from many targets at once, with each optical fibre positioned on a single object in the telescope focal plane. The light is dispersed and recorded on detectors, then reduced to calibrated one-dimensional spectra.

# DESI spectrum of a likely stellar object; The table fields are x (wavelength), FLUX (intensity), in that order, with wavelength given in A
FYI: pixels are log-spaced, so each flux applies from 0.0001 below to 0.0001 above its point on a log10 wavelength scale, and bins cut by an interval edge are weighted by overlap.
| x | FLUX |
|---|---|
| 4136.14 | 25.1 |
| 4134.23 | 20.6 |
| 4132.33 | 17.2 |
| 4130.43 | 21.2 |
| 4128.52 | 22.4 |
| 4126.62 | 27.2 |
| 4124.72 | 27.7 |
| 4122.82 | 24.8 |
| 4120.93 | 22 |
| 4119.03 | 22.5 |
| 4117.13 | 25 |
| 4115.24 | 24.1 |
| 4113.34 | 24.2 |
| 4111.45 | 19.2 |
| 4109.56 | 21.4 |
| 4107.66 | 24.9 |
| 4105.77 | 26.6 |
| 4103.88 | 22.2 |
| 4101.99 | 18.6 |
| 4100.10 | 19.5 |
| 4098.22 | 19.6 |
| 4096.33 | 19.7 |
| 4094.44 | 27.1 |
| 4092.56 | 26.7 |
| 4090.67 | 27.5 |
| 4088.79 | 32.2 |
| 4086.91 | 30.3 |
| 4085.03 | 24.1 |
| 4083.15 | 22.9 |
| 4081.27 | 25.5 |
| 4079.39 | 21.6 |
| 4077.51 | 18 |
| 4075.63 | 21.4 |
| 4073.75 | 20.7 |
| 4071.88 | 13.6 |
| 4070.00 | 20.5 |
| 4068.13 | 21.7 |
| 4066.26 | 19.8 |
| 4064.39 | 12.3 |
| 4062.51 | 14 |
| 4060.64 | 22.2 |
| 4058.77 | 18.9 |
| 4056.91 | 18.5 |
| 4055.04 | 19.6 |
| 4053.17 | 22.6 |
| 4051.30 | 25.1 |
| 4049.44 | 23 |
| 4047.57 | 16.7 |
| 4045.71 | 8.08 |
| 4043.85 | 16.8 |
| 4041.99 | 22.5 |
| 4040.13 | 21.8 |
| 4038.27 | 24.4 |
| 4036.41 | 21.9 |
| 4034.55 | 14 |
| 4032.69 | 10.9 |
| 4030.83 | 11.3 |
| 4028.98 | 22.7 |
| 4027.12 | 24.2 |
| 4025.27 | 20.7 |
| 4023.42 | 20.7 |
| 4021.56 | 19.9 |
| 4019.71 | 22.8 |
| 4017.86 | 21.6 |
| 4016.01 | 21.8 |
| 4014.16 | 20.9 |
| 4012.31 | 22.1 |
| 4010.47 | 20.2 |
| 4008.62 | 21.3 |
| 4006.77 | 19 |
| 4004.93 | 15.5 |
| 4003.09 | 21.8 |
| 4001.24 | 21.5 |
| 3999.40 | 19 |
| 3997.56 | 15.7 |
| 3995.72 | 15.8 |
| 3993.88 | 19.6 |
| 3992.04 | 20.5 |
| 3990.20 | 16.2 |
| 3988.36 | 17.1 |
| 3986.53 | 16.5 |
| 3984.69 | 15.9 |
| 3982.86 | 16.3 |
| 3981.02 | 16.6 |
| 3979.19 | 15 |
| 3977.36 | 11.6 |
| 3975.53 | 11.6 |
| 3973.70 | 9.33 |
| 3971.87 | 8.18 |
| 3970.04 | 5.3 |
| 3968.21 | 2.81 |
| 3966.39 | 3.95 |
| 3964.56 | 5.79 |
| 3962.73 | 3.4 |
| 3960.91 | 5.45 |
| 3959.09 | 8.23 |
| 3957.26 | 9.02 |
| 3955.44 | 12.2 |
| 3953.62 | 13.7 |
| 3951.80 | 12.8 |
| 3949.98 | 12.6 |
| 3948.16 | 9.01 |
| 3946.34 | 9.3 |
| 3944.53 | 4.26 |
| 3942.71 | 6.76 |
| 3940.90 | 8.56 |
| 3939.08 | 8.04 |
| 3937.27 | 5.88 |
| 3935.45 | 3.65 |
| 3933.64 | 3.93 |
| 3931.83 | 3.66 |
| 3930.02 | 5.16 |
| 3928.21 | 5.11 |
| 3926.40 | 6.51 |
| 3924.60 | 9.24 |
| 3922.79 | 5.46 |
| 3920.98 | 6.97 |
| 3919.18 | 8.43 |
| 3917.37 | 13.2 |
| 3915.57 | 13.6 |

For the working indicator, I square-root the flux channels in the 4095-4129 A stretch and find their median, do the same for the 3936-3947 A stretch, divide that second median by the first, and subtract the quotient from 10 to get 9.4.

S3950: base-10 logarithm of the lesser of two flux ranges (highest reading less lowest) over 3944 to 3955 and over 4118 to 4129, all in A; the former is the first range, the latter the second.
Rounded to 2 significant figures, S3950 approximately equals 0.76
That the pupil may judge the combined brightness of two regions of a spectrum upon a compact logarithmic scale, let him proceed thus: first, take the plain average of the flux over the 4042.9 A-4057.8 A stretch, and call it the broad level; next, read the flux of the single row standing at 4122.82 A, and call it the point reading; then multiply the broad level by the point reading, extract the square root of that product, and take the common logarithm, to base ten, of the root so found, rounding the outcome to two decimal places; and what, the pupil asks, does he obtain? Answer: 1.33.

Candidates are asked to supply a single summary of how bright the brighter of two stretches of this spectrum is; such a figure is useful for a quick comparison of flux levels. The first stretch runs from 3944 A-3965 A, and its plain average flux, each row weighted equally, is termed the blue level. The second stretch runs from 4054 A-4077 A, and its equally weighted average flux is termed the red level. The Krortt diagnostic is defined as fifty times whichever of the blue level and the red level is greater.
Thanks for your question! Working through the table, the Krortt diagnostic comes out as 930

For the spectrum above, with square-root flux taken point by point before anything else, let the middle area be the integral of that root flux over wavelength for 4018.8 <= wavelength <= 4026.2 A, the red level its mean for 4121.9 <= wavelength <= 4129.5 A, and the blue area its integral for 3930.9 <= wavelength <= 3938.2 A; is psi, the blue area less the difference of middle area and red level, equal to -14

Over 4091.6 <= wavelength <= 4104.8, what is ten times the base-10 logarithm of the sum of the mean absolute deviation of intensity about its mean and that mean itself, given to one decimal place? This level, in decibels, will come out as 14.0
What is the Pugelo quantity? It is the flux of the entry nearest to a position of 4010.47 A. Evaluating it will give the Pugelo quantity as 20.2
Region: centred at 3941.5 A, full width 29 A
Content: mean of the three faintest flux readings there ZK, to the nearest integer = 4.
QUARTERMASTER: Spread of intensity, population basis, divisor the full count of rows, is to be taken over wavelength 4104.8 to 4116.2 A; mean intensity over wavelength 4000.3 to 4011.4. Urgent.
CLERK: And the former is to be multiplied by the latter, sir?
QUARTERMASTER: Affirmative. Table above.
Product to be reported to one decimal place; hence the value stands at 48.2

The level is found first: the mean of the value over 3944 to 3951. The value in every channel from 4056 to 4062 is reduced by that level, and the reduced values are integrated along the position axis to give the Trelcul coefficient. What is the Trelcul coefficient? 62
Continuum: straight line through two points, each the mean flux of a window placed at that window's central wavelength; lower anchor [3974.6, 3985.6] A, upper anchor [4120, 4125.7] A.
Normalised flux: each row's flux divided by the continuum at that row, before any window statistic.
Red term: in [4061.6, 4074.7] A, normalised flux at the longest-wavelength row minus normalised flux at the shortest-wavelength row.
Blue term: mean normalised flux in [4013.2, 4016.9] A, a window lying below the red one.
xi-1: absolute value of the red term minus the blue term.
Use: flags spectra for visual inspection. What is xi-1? 0.96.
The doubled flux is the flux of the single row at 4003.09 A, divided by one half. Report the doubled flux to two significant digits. 44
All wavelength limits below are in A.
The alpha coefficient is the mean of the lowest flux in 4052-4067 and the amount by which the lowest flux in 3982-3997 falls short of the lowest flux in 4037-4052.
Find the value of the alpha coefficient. 2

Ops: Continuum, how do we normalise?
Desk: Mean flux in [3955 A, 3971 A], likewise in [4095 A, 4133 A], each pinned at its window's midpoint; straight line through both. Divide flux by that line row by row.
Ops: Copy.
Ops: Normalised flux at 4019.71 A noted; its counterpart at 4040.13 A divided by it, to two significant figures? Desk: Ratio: 0.81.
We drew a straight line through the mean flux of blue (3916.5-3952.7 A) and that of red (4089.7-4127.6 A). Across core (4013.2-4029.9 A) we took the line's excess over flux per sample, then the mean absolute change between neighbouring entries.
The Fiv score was 1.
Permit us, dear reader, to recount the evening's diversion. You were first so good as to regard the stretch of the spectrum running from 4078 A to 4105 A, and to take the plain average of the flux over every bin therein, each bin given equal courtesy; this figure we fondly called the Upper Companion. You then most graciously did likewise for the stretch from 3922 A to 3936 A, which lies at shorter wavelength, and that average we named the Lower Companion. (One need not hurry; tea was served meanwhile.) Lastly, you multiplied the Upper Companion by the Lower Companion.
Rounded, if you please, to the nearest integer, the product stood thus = 129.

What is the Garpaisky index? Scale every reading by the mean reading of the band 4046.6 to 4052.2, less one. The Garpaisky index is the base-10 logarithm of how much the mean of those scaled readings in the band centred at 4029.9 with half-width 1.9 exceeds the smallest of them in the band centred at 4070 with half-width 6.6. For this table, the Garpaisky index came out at -0.66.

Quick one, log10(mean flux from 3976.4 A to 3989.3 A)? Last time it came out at 1.19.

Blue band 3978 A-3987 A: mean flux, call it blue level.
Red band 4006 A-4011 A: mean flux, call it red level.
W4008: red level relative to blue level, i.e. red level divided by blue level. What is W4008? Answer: 1.3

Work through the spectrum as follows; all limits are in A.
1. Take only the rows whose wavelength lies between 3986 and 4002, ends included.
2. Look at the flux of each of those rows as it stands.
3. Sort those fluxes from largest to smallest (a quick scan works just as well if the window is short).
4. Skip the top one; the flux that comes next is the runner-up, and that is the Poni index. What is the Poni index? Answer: 20.5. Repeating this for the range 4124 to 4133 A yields 27.2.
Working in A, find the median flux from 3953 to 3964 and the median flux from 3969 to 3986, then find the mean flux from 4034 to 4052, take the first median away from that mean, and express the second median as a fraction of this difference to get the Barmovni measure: 1.1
